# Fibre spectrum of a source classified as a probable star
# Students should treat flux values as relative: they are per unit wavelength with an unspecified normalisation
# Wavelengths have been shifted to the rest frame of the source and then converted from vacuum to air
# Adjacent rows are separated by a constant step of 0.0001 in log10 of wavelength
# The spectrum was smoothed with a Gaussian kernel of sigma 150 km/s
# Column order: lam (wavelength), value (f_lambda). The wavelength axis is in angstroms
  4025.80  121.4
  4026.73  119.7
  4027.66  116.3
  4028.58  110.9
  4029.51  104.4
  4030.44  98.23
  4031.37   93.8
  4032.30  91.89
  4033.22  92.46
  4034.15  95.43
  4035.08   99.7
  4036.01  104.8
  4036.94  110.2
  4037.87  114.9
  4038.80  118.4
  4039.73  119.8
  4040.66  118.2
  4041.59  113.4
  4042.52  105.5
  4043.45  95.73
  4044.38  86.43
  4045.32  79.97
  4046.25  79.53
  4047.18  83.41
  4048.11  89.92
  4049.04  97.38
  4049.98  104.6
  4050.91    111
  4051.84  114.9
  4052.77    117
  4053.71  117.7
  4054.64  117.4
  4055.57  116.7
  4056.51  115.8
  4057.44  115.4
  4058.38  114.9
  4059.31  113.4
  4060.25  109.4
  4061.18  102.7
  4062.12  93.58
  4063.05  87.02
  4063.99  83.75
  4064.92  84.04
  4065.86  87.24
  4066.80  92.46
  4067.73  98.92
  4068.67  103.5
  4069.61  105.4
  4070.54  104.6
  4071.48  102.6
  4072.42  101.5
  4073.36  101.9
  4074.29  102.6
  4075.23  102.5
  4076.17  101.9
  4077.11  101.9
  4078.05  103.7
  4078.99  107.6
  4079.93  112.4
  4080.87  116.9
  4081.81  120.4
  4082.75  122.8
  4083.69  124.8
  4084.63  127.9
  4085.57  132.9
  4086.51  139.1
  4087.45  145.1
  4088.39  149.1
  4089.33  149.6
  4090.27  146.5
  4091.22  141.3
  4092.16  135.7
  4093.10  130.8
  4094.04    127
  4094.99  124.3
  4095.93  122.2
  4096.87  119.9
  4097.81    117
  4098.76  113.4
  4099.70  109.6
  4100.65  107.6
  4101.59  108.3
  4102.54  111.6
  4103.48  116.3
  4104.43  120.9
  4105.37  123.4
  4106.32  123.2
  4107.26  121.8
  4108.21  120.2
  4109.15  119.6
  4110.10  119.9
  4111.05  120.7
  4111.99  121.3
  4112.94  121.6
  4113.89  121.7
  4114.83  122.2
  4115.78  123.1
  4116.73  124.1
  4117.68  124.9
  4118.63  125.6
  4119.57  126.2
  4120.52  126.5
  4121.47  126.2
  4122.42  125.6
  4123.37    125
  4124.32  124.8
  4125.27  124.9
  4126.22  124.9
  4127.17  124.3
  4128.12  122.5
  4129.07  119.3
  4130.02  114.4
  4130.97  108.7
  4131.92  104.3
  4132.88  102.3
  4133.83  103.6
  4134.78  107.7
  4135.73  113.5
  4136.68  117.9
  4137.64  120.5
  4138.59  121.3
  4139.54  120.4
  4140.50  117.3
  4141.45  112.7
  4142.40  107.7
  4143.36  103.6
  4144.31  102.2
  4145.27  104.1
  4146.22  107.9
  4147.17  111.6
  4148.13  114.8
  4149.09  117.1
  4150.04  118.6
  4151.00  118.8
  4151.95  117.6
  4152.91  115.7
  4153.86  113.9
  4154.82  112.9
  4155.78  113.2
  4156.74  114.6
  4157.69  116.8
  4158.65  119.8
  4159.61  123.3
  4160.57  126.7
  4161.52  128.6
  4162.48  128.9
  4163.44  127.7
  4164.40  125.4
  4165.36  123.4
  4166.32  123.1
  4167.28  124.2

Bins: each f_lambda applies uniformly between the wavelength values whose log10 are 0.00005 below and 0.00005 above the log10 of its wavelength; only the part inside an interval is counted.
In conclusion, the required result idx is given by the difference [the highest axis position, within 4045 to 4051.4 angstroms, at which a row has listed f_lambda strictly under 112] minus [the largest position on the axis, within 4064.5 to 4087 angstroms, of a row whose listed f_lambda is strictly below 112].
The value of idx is -28.1 angstroms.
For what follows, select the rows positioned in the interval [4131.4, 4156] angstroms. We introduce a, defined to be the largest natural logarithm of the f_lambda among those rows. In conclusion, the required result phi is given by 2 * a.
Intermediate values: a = 4.80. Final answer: 9.6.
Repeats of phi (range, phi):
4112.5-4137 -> 9.7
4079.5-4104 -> 10.0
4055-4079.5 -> 9.5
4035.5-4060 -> 9.6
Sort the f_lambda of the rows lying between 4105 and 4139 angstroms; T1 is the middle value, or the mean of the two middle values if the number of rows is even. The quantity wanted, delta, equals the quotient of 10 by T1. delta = 0.082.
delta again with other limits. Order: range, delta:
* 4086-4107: 0.081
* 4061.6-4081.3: 0.098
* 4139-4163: 0.086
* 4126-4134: 0.087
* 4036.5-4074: 0.096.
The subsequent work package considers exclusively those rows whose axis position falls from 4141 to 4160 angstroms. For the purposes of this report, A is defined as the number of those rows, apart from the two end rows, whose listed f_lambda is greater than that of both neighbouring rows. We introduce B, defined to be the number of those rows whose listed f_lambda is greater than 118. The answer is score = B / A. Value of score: 4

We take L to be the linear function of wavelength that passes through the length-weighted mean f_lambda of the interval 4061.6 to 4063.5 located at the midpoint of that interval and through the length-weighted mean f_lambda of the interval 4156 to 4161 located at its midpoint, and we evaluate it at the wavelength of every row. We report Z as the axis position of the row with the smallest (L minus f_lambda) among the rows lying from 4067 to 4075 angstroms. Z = 4069.61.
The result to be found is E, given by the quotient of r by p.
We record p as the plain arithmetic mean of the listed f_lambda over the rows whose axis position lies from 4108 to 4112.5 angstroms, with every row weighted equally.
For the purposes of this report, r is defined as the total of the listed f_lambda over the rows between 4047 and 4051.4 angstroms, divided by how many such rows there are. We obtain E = 0.81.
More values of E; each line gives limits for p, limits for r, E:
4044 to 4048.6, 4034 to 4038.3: 1.25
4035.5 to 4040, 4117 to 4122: 1.11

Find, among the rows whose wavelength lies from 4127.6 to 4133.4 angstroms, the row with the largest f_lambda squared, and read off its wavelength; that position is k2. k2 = 4128.12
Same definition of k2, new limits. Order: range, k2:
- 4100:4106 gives 4105.37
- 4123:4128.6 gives 4123.37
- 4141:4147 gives 4141.45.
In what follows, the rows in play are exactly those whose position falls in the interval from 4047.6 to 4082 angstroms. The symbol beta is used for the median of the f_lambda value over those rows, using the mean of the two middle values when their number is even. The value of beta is 104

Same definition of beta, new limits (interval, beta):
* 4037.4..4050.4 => 101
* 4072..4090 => 117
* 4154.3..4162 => 118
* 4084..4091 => 145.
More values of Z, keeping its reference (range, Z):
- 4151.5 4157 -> 4151.95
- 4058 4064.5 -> 4058.38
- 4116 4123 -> 4120.52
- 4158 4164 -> 4162.48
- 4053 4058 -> 4053.71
